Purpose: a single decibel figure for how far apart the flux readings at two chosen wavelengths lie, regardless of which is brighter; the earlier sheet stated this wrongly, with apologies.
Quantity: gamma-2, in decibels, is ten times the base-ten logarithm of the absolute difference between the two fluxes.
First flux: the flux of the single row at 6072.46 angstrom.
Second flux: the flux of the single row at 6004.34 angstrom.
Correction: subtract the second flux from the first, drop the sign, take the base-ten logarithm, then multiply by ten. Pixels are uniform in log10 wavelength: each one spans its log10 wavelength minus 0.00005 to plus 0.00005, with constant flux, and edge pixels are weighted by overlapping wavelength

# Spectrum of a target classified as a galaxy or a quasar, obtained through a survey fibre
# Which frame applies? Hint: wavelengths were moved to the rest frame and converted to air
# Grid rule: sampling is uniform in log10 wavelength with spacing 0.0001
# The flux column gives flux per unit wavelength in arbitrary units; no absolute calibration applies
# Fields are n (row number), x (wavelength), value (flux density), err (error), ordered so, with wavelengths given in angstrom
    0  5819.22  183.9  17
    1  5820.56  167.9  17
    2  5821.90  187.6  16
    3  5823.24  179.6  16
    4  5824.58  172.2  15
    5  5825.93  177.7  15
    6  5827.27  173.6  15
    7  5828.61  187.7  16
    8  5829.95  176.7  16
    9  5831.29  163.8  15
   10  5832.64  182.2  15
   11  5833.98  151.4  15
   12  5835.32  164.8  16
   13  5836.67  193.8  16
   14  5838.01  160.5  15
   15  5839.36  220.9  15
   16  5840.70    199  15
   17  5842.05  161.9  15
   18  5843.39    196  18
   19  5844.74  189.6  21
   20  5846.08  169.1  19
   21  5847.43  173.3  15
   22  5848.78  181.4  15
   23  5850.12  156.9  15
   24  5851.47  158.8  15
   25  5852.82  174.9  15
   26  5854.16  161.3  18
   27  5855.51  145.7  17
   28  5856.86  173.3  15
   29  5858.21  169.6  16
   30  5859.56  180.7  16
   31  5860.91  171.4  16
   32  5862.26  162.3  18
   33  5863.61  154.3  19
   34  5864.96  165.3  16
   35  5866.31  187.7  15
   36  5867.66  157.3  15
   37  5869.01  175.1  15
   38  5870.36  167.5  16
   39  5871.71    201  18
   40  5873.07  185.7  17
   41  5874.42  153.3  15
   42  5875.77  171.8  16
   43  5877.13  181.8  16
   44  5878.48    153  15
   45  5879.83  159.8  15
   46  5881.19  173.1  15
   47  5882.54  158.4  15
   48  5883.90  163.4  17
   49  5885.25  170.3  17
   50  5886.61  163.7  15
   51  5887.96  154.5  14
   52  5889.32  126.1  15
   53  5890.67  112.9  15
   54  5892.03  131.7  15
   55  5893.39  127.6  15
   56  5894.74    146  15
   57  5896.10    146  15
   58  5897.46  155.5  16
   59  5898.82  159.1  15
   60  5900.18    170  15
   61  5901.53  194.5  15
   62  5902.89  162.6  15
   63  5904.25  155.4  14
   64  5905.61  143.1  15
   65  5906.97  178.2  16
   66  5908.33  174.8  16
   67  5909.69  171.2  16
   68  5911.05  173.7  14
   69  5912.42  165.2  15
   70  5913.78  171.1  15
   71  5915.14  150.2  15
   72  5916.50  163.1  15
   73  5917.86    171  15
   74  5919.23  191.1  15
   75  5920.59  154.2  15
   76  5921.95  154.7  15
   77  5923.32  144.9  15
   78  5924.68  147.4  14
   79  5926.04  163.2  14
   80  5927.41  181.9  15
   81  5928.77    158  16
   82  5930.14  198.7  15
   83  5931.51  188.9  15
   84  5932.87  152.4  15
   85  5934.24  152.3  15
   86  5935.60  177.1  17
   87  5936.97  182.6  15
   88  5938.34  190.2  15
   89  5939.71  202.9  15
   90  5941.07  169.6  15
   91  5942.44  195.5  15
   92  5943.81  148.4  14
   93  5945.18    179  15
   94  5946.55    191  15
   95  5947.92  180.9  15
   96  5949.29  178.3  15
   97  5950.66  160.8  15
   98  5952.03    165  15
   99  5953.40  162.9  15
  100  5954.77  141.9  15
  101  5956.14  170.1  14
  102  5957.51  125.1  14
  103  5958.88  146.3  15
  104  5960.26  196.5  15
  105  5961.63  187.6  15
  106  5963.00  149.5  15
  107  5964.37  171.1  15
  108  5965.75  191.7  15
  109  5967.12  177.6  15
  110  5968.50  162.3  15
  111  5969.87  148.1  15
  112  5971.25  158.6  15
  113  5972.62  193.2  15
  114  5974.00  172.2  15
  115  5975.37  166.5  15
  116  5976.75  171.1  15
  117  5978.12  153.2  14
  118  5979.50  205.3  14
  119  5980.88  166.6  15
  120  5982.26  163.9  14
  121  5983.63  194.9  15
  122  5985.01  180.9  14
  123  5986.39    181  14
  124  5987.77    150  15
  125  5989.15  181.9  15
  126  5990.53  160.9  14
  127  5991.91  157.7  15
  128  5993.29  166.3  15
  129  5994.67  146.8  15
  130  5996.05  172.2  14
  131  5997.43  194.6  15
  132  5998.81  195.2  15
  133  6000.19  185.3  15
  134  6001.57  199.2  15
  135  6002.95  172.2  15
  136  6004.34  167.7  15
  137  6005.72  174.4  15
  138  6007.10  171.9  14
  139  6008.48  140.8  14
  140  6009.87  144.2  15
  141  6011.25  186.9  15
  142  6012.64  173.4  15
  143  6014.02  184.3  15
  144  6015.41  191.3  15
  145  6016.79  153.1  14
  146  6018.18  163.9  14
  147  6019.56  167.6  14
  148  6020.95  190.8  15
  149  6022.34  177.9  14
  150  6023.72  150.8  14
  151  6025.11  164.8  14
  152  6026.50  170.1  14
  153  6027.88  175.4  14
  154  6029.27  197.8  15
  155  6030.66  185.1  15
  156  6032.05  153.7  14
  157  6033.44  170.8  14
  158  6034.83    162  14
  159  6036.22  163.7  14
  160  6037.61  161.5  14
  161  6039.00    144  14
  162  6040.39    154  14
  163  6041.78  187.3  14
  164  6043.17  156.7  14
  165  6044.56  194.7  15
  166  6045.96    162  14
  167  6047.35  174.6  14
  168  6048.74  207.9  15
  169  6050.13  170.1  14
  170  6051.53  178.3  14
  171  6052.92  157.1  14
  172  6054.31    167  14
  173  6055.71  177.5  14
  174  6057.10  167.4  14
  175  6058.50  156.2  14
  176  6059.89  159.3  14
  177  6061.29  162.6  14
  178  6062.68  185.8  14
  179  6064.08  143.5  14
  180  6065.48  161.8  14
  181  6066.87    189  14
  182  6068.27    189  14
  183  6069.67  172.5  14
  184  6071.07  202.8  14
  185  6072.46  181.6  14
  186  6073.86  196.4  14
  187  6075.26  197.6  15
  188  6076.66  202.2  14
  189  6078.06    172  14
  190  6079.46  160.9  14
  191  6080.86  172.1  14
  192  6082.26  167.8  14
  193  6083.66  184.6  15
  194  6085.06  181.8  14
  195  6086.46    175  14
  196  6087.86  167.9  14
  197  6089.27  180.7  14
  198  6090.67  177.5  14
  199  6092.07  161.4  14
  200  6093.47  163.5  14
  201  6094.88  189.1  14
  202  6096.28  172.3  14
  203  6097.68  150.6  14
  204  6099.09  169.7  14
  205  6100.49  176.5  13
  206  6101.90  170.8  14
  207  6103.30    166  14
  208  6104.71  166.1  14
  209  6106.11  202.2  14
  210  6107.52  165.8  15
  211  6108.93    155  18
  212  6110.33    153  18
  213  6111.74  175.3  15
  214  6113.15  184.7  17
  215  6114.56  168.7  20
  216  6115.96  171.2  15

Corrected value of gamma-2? 11.4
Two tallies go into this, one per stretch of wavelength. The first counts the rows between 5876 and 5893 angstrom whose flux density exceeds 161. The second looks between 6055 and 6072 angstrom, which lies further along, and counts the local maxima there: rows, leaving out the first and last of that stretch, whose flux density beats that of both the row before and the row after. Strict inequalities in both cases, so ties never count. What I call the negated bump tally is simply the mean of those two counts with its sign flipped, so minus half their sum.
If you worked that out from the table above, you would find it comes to -3.0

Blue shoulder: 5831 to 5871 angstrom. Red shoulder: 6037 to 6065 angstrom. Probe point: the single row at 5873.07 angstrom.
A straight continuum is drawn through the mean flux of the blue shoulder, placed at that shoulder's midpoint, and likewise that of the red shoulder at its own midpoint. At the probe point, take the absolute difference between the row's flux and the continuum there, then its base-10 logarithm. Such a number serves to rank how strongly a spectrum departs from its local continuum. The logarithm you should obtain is 1.1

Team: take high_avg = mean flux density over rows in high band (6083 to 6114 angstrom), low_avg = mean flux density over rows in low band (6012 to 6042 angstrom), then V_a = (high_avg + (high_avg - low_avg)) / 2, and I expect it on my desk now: 87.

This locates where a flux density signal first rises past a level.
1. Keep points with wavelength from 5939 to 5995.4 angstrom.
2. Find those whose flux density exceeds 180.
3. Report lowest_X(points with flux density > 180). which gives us 5939.71 angstrom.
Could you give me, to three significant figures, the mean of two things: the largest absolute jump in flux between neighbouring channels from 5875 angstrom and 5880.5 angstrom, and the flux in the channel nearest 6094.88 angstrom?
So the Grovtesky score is 109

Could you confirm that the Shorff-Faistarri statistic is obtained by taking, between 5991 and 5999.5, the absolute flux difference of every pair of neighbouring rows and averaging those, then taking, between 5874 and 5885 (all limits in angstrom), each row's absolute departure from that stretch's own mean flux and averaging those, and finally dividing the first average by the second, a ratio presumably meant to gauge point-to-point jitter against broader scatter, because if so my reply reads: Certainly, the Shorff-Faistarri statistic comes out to 1.8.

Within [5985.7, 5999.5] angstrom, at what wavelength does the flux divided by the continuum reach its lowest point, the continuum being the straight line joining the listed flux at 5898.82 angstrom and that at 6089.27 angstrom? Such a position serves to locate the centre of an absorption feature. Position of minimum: 5994.67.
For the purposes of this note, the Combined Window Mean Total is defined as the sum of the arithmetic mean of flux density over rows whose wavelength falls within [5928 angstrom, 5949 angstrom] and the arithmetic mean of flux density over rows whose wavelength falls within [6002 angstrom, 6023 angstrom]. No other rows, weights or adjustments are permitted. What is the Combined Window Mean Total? 349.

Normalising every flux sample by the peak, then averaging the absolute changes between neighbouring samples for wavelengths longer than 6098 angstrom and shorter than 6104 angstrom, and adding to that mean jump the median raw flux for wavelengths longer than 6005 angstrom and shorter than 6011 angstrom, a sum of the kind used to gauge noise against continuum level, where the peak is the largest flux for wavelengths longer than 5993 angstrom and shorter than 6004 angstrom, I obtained 158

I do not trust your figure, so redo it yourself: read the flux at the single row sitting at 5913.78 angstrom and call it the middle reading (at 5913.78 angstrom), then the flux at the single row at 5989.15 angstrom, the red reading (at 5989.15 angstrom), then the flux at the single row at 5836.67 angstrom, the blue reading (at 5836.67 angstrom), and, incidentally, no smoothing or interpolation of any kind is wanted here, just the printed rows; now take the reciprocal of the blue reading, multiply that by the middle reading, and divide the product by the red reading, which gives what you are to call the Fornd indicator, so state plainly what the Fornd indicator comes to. 0.0049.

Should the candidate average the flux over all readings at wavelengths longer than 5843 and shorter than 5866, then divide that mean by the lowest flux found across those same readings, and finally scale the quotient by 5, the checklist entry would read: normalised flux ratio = 5.8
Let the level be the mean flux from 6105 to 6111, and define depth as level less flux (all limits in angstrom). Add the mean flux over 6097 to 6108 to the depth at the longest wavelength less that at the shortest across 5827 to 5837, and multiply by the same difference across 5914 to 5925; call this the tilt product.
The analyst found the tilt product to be 422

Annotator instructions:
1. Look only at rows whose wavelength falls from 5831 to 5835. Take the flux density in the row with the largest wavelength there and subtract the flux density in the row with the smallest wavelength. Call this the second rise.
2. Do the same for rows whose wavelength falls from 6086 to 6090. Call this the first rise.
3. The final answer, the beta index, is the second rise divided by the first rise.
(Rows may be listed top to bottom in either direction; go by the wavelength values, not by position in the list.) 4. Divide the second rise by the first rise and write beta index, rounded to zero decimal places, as -2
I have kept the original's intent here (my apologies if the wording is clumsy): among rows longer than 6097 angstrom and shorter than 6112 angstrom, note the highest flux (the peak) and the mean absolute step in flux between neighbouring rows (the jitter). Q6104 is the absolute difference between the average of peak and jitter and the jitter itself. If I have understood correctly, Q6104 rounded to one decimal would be 93.9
